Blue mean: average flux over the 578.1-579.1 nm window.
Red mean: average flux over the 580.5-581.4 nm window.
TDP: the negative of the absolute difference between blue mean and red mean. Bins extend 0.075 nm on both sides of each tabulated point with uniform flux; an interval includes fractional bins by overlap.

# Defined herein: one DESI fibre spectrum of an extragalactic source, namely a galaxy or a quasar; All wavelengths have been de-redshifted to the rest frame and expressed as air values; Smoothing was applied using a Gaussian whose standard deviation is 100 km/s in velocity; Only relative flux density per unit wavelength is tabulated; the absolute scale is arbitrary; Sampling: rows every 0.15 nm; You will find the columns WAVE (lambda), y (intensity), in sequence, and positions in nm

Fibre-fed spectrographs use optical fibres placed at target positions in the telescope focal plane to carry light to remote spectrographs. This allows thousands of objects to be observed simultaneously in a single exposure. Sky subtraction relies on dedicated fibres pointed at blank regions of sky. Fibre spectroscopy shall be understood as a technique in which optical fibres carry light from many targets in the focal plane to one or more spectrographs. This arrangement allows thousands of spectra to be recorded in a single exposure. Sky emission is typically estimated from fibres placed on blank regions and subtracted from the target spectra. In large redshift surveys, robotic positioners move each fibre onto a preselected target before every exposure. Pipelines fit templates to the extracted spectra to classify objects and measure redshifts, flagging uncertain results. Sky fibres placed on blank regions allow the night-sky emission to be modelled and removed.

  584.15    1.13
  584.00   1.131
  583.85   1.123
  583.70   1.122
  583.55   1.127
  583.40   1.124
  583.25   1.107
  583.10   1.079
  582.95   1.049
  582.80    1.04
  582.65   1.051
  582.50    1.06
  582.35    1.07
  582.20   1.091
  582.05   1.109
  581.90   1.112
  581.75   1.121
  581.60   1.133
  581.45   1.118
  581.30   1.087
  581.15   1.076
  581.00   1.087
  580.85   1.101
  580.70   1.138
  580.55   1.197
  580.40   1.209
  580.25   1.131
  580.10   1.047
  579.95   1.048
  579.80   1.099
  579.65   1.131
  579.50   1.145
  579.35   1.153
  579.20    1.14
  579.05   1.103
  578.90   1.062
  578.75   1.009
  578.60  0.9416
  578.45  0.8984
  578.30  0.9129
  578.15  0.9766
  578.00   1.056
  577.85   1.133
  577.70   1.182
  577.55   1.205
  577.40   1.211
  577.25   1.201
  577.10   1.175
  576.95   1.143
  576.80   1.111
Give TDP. -0.13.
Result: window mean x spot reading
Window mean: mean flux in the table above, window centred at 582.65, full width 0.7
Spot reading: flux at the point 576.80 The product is 1.17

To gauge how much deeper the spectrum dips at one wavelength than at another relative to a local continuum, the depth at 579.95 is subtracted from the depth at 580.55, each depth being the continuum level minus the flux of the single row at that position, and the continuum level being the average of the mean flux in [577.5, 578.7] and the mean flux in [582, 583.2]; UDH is -0.15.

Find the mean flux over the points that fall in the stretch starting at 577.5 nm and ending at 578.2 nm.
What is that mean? 1.11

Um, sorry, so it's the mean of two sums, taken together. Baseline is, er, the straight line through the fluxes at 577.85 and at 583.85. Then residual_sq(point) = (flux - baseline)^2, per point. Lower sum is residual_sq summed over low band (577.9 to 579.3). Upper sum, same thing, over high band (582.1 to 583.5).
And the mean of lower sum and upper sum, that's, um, 0.109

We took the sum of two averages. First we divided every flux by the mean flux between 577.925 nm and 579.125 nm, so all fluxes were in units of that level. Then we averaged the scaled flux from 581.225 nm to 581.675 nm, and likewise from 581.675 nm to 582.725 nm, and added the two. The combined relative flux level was 2.212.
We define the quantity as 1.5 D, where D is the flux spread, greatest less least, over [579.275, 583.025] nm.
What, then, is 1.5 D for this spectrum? 0.25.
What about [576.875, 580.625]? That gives 0.47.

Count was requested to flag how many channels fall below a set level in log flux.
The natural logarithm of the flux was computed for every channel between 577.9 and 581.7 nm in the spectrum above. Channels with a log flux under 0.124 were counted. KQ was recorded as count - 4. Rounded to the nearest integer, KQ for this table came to 14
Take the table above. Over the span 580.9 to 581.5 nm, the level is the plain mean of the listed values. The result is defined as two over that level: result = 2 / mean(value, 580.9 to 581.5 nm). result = 1.83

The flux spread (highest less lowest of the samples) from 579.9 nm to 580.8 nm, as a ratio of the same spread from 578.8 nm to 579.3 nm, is 2.08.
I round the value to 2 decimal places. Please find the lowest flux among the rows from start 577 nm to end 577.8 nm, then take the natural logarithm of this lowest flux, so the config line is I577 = 0.16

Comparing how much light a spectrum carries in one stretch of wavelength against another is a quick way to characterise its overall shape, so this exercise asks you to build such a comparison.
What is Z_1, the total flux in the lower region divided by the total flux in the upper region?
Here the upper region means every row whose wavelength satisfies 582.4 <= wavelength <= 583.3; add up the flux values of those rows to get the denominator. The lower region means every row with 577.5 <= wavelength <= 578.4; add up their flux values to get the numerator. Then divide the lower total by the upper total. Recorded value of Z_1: 1.01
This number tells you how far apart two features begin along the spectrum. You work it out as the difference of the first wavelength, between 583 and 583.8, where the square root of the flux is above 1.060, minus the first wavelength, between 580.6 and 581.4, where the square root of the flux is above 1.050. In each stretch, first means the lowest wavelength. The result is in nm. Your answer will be 2.70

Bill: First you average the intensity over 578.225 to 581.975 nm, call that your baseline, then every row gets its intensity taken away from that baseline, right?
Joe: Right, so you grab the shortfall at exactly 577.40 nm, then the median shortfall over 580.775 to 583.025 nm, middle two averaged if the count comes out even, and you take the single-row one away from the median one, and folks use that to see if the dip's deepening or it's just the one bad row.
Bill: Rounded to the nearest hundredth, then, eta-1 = 0.12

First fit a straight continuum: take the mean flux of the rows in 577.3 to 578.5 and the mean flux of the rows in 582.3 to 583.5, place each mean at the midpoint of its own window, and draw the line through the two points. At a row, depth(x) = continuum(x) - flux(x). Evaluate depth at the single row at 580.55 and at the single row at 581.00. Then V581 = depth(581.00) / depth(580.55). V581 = 0.1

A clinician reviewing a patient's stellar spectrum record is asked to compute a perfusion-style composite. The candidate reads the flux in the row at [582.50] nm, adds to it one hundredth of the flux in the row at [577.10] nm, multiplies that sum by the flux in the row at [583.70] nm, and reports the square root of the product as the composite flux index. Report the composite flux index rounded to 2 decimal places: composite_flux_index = 1.10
